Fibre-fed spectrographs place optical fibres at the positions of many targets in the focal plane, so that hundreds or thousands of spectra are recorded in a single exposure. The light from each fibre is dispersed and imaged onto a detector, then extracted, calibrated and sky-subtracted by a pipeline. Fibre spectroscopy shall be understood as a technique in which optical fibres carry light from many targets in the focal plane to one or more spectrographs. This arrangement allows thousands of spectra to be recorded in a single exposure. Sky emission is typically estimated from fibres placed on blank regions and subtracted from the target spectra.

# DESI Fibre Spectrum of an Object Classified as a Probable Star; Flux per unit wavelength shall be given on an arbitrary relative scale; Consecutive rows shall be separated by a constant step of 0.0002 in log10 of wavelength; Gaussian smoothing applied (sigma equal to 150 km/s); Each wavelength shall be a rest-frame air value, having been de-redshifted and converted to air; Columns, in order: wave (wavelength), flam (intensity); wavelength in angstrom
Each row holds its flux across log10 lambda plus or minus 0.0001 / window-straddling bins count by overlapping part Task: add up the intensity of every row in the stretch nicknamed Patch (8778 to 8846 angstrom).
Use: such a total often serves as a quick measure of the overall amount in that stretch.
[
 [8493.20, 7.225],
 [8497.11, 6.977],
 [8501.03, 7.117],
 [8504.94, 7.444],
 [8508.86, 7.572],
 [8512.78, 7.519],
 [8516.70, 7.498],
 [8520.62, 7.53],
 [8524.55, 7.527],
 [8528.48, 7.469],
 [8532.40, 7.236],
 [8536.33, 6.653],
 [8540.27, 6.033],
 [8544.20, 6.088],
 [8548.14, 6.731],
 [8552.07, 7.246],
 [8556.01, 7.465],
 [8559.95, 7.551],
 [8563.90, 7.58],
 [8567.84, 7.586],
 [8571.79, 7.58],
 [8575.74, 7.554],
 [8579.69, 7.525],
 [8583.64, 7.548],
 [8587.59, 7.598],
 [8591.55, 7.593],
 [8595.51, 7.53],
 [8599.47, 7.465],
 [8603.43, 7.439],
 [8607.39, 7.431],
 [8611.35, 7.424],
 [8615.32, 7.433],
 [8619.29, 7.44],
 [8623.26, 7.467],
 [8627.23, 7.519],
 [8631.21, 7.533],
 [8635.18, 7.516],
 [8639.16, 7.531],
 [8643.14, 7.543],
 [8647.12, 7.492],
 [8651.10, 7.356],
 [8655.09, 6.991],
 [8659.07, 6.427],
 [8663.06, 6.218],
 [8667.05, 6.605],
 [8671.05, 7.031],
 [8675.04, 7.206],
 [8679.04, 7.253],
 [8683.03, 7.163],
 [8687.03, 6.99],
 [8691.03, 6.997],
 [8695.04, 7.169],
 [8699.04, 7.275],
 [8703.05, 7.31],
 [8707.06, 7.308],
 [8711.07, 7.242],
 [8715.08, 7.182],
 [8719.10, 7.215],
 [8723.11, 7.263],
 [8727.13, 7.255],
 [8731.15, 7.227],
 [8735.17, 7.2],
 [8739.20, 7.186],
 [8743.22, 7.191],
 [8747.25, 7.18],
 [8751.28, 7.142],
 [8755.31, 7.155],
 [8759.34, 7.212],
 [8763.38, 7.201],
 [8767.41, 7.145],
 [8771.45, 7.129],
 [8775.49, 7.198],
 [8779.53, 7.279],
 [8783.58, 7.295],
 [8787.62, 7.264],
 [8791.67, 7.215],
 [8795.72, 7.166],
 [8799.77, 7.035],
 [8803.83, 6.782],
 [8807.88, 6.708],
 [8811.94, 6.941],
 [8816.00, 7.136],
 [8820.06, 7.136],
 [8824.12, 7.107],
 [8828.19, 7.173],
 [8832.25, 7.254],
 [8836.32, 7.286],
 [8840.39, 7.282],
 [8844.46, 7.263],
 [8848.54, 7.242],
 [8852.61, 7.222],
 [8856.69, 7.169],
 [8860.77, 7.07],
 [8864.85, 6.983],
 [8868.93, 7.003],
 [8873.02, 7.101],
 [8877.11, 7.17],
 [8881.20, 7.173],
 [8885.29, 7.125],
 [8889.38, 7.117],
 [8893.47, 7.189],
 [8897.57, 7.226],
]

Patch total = 121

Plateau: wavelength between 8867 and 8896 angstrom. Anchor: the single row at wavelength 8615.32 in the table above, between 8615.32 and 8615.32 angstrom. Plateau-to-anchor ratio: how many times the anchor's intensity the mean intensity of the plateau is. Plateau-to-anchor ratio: 0.96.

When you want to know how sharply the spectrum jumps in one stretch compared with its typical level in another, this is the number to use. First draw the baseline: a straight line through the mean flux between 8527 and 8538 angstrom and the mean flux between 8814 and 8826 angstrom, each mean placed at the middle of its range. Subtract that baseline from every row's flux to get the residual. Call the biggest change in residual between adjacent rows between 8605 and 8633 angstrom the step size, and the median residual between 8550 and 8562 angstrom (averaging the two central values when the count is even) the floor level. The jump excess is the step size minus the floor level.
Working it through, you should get -0.29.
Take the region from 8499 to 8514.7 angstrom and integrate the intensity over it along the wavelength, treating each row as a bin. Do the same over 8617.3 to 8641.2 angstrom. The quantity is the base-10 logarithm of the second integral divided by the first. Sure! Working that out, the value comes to 0.2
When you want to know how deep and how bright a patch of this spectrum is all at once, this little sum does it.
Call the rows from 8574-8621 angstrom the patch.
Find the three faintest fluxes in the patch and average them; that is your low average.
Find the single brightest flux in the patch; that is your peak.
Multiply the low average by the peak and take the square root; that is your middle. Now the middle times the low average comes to 55.8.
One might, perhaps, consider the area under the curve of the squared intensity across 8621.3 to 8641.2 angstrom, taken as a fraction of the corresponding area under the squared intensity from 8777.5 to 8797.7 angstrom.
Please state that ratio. 1.06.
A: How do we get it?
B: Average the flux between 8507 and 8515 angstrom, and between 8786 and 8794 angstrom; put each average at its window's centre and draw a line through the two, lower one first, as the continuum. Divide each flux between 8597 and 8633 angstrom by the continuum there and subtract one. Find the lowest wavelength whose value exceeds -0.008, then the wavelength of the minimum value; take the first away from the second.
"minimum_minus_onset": 11.9 angstrom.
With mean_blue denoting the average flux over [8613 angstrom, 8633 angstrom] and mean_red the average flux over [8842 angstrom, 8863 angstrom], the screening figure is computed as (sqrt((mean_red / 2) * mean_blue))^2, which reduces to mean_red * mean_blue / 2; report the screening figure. 26.9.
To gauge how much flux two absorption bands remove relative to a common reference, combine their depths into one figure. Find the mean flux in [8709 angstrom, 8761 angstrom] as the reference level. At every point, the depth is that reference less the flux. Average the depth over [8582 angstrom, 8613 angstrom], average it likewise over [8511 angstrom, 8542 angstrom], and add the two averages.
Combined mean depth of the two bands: -0.28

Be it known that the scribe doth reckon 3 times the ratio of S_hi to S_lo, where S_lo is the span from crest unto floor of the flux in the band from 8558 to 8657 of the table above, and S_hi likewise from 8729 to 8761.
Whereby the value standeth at 0.4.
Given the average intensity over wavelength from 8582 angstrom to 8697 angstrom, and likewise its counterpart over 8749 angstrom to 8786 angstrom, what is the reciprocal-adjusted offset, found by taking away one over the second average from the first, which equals 7.13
